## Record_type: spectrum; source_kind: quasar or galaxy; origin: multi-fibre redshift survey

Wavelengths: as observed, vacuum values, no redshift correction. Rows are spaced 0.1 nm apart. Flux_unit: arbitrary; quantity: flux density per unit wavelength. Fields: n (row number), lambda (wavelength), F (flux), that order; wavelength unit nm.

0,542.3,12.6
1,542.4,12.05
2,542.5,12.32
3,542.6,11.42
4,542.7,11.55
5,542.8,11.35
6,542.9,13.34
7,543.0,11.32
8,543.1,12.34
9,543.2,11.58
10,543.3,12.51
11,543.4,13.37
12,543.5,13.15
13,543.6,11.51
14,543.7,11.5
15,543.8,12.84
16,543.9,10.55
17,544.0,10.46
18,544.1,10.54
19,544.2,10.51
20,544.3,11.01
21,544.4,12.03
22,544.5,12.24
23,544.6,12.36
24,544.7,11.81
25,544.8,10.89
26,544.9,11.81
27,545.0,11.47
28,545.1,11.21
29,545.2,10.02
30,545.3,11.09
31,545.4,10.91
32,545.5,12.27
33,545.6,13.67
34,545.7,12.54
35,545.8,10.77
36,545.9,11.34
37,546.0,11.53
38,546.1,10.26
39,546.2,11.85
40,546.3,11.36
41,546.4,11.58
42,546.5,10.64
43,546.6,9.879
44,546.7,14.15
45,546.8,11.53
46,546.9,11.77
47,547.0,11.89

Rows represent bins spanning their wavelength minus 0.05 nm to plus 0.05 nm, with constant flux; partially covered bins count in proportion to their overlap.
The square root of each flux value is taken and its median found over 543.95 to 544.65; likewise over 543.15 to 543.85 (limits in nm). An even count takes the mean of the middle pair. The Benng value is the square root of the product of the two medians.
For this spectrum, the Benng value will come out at 3.43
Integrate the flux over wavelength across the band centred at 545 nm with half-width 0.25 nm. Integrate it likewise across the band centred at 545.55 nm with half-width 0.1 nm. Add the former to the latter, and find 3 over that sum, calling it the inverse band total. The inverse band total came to 0.37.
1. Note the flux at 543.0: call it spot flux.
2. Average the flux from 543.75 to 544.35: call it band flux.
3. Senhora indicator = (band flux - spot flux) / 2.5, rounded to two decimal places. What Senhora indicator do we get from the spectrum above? -0.13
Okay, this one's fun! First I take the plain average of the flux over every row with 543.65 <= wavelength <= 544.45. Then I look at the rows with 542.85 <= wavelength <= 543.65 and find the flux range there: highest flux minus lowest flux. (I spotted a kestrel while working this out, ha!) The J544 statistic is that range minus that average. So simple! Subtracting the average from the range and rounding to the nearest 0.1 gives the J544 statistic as -9.1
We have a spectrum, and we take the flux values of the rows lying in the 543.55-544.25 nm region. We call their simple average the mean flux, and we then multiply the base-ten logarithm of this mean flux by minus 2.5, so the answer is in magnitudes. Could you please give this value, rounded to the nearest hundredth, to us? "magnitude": -2.62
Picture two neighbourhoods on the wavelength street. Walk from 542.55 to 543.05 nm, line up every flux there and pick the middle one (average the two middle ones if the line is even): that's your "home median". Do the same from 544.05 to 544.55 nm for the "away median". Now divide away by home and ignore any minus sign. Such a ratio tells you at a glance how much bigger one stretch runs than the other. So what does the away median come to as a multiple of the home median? 0.96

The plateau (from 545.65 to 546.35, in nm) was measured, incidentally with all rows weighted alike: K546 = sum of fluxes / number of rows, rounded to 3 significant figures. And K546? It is 11.4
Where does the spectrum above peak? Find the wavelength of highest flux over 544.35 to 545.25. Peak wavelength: 544.6 nm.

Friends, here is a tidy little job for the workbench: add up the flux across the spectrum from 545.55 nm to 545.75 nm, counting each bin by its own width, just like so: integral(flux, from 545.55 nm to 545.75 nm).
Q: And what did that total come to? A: 2.62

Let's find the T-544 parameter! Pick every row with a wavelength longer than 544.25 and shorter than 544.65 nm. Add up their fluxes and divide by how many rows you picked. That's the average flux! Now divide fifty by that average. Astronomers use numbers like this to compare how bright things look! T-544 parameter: 4.20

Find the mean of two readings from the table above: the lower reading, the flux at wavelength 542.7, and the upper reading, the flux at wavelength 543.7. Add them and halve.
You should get 11.5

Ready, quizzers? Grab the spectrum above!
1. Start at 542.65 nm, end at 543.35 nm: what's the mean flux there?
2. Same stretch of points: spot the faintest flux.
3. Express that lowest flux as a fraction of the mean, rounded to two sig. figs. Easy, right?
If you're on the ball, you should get 0.94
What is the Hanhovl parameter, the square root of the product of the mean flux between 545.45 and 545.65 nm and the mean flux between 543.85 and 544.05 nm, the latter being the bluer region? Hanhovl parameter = 11.7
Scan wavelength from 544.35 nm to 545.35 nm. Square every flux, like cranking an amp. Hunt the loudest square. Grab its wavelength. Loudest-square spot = 544.6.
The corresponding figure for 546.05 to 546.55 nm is 546.2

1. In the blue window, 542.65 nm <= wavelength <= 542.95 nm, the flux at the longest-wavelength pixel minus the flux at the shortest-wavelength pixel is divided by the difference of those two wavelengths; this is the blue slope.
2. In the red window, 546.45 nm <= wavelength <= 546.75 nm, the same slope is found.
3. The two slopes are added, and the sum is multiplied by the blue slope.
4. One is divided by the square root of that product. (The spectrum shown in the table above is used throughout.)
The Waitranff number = 0.065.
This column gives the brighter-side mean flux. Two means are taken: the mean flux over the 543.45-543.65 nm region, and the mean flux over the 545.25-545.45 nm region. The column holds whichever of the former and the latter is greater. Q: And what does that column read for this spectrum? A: 12.3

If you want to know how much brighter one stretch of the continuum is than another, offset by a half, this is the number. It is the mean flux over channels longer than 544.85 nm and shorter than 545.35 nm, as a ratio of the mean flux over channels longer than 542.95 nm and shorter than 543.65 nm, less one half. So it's 0.41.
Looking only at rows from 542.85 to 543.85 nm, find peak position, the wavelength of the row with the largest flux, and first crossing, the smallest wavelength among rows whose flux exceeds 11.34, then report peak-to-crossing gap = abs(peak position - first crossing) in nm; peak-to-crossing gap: 0.50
